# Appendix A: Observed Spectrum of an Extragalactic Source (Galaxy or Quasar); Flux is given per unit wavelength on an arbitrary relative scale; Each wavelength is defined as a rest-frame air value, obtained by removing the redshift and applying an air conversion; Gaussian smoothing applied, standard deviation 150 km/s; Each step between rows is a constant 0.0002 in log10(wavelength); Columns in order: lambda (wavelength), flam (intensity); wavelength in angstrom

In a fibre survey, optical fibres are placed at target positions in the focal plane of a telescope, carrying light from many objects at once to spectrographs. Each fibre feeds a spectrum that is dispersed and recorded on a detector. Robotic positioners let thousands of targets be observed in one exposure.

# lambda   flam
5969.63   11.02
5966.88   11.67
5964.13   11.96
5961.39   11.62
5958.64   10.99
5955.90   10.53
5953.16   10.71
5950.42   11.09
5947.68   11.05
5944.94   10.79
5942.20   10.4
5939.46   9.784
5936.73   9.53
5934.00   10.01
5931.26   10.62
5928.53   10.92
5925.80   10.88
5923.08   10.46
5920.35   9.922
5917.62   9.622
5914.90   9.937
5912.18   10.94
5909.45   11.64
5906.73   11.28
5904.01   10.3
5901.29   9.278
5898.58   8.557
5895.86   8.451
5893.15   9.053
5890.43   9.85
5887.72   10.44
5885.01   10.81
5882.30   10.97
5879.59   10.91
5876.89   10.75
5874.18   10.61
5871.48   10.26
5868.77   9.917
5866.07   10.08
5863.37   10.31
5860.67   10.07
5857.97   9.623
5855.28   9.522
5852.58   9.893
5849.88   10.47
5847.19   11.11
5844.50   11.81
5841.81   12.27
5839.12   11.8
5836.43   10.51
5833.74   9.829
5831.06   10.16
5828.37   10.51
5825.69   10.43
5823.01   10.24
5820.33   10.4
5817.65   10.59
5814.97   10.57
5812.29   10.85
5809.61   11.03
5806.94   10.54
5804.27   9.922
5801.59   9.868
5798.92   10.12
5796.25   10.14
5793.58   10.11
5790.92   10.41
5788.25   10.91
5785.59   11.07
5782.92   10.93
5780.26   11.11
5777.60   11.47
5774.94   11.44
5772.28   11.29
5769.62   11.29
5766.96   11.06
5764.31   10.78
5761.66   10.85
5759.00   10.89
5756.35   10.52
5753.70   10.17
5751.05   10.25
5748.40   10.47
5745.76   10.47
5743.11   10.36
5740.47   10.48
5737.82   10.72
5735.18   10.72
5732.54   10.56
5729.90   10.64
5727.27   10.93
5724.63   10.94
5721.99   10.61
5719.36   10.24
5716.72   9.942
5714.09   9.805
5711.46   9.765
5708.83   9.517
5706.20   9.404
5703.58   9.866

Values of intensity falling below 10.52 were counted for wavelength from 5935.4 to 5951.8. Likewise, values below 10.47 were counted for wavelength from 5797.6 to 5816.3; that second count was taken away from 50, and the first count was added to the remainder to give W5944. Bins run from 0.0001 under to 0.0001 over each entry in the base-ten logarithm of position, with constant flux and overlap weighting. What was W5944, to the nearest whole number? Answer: 50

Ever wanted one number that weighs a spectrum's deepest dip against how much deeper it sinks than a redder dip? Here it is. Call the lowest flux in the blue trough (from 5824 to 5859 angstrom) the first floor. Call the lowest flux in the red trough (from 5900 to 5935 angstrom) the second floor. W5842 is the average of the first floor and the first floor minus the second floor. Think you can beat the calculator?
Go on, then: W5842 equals 4.9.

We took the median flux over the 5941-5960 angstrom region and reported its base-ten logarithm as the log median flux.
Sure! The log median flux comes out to 1.03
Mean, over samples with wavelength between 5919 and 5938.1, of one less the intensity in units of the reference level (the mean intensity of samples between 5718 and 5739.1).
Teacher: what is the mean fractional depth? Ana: 0.03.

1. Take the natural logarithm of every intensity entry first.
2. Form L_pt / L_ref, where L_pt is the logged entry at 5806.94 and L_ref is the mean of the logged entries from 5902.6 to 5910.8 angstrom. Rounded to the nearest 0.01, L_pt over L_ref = 0.98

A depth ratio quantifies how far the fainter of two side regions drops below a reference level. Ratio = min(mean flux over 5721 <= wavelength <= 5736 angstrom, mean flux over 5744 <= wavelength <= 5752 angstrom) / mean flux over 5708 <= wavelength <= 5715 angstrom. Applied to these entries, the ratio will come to 1.072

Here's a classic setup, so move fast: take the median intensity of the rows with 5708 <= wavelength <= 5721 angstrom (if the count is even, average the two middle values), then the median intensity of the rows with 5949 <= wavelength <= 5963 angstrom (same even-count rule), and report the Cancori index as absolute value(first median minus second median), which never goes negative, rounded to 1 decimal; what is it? 1.2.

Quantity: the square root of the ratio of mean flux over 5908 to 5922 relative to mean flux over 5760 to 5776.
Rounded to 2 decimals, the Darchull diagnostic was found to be 0.97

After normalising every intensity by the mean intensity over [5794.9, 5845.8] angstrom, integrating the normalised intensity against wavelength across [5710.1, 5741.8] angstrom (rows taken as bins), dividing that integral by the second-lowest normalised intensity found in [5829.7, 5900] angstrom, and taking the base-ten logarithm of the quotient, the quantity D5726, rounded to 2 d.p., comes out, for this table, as 1.59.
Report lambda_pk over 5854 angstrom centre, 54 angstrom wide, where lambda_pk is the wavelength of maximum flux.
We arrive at 5841.81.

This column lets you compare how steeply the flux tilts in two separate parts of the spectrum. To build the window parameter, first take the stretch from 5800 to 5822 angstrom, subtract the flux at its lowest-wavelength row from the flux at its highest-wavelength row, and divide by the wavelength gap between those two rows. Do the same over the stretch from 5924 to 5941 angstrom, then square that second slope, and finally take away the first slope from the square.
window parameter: -0.02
